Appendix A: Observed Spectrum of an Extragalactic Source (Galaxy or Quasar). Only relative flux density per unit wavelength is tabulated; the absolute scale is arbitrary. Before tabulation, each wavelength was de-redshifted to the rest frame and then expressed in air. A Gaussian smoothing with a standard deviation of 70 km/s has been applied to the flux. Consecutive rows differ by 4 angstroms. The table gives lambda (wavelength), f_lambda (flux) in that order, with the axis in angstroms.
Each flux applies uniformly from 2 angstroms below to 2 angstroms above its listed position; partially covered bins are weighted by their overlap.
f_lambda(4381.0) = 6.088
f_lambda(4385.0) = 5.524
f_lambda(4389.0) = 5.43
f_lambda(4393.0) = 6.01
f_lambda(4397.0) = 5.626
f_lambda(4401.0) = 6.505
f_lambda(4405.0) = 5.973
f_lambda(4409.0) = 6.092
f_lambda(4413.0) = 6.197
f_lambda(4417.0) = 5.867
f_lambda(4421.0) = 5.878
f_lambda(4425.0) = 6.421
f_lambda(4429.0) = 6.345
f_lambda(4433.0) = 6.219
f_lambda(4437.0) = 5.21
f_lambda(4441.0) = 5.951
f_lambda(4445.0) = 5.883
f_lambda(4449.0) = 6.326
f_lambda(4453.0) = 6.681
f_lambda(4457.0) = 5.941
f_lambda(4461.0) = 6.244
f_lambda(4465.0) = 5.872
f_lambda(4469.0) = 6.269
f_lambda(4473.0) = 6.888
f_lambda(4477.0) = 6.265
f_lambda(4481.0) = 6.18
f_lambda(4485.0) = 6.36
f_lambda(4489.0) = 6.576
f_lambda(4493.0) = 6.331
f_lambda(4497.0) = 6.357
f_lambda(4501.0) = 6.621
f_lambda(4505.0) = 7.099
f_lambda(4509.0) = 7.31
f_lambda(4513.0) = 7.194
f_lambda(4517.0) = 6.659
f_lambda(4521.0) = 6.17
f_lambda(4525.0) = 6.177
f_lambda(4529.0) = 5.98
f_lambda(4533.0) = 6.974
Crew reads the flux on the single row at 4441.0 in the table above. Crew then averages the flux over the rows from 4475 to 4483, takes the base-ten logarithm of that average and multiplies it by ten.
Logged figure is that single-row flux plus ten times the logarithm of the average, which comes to 13.9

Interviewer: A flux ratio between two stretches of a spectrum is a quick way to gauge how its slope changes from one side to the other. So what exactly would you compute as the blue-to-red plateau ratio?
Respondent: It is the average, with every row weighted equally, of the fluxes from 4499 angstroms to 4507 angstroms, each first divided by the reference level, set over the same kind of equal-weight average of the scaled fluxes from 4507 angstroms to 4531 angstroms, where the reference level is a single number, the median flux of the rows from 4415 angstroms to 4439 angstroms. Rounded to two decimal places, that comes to 1.04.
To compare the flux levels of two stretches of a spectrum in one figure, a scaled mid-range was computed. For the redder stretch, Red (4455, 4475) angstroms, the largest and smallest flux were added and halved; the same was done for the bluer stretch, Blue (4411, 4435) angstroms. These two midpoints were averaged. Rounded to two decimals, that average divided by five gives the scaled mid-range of 1.25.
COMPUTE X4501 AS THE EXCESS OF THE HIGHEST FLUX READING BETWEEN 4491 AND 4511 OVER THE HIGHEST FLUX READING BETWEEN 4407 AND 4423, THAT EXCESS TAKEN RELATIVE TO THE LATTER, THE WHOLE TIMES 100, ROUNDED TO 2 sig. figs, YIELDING 18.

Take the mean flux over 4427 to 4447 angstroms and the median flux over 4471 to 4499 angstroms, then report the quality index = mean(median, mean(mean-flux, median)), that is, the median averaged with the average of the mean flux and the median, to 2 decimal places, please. 6.25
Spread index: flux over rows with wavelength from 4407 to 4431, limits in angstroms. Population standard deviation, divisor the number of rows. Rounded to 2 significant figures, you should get 0.21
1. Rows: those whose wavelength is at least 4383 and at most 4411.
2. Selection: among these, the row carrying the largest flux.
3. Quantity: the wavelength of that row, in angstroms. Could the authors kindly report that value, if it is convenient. 4401.0 angstroms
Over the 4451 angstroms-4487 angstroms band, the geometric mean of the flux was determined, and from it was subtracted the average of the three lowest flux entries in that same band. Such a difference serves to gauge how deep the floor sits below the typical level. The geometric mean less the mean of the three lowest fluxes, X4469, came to 0.30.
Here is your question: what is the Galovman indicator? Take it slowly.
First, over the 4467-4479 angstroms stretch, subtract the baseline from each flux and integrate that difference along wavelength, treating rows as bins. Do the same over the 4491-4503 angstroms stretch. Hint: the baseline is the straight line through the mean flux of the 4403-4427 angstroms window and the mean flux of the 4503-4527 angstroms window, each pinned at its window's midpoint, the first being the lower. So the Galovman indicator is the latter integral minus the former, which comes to -2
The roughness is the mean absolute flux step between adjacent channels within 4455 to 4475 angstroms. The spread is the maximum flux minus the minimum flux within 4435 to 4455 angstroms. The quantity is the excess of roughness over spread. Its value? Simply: -1.0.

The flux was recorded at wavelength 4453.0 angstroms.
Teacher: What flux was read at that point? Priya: 6.681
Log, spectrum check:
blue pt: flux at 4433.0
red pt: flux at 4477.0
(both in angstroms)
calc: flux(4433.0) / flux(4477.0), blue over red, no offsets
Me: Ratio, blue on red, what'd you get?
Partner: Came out 0.99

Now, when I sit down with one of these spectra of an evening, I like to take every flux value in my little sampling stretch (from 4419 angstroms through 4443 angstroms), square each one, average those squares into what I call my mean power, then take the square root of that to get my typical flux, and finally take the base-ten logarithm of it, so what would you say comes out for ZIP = 0.779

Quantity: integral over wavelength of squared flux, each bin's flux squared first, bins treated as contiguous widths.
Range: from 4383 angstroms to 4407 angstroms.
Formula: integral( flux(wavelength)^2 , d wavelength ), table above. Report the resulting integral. 823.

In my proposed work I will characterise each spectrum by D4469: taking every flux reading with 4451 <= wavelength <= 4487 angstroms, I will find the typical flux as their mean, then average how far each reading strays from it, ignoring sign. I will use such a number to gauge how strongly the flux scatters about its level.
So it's 0.23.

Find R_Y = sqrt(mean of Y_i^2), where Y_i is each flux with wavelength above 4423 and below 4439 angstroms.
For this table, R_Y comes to 6.07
